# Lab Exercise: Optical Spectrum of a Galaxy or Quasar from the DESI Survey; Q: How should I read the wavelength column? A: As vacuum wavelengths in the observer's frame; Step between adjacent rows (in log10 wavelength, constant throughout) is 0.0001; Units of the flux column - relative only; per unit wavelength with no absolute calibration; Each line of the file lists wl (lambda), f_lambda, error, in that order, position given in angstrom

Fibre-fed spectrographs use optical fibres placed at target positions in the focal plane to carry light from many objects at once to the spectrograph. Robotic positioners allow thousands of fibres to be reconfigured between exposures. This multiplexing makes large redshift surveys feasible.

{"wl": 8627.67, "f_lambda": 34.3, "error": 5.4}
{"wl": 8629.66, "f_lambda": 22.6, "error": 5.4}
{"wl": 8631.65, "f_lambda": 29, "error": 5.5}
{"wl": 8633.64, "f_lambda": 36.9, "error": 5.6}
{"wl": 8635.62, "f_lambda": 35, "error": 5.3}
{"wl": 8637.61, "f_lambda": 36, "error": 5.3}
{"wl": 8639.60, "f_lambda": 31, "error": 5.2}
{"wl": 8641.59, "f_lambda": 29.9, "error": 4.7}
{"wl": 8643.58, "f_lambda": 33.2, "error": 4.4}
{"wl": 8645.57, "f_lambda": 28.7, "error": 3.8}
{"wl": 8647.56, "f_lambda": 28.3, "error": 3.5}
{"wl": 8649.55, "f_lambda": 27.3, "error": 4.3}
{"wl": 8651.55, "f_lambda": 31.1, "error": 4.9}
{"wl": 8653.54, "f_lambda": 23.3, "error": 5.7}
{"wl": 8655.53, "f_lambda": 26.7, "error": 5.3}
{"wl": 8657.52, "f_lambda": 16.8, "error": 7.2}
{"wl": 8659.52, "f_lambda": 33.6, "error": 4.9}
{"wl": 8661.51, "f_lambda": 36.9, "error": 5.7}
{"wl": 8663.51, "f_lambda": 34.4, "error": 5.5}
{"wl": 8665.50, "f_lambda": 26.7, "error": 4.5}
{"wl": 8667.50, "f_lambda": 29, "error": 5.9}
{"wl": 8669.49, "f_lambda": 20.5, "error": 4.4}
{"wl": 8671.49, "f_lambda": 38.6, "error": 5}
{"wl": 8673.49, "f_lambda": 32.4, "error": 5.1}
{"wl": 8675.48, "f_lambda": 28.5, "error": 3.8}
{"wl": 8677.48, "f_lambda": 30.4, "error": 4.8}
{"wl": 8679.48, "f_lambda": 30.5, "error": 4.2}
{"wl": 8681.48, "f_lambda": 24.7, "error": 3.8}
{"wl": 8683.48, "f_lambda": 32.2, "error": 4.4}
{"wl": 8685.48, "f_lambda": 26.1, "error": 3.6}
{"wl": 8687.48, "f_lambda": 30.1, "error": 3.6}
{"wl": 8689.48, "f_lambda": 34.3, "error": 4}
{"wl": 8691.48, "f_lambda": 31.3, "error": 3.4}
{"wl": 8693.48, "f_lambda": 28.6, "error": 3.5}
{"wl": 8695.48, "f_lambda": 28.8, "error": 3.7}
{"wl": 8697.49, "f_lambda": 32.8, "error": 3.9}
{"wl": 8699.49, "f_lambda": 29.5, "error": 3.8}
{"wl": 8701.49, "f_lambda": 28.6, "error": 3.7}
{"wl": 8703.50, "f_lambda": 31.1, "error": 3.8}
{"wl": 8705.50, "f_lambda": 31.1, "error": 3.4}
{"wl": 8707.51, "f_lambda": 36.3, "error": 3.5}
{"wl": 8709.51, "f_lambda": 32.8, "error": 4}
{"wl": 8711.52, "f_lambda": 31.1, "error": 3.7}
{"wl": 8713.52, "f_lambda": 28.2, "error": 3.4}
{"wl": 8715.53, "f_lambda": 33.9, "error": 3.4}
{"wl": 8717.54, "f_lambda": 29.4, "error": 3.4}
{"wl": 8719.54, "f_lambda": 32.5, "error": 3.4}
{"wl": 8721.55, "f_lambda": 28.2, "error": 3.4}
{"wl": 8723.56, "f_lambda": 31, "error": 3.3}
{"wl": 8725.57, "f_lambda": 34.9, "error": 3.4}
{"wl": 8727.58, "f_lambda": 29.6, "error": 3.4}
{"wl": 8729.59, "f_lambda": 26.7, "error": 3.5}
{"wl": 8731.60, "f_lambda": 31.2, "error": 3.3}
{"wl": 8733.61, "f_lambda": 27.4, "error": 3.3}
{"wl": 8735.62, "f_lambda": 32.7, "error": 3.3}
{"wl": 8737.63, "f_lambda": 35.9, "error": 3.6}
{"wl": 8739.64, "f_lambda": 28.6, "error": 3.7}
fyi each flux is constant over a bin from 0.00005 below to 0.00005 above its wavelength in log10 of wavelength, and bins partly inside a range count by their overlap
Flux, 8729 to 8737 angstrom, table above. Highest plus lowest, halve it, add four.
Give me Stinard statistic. 34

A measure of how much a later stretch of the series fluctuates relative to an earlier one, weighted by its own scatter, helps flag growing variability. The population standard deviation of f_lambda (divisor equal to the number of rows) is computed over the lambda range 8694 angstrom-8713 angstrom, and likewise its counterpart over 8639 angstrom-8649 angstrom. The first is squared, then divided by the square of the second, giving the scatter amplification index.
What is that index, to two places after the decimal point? 1.65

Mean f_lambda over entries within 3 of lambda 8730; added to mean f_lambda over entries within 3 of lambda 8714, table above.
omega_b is 60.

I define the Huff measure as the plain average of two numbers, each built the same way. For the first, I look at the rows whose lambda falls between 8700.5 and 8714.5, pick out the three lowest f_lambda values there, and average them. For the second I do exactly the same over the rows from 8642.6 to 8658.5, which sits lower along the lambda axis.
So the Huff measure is 25.8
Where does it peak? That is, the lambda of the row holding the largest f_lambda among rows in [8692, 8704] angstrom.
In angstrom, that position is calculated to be 8697.49 angstrom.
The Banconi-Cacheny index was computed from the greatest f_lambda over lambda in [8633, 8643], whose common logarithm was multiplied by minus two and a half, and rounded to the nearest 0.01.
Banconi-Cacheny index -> -3.92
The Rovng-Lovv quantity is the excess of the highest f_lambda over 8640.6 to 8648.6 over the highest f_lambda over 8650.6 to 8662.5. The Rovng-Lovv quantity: -4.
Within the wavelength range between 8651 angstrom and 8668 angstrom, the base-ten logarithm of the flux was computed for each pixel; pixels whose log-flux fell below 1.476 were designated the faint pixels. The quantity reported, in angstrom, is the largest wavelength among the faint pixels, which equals 8667.50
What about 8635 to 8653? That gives 8649.55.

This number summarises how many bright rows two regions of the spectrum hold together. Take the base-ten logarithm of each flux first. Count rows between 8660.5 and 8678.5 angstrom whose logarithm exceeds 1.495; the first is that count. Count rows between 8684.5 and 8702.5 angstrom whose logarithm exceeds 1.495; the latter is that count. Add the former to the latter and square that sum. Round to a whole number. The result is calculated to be 49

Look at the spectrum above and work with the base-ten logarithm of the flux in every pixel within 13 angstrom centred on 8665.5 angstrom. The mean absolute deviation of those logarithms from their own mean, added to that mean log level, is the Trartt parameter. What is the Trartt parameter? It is 1.56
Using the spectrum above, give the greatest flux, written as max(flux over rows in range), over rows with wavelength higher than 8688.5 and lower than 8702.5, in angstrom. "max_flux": 34.3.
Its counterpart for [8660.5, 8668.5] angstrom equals 36.9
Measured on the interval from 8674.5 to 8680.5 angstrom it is 30.5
